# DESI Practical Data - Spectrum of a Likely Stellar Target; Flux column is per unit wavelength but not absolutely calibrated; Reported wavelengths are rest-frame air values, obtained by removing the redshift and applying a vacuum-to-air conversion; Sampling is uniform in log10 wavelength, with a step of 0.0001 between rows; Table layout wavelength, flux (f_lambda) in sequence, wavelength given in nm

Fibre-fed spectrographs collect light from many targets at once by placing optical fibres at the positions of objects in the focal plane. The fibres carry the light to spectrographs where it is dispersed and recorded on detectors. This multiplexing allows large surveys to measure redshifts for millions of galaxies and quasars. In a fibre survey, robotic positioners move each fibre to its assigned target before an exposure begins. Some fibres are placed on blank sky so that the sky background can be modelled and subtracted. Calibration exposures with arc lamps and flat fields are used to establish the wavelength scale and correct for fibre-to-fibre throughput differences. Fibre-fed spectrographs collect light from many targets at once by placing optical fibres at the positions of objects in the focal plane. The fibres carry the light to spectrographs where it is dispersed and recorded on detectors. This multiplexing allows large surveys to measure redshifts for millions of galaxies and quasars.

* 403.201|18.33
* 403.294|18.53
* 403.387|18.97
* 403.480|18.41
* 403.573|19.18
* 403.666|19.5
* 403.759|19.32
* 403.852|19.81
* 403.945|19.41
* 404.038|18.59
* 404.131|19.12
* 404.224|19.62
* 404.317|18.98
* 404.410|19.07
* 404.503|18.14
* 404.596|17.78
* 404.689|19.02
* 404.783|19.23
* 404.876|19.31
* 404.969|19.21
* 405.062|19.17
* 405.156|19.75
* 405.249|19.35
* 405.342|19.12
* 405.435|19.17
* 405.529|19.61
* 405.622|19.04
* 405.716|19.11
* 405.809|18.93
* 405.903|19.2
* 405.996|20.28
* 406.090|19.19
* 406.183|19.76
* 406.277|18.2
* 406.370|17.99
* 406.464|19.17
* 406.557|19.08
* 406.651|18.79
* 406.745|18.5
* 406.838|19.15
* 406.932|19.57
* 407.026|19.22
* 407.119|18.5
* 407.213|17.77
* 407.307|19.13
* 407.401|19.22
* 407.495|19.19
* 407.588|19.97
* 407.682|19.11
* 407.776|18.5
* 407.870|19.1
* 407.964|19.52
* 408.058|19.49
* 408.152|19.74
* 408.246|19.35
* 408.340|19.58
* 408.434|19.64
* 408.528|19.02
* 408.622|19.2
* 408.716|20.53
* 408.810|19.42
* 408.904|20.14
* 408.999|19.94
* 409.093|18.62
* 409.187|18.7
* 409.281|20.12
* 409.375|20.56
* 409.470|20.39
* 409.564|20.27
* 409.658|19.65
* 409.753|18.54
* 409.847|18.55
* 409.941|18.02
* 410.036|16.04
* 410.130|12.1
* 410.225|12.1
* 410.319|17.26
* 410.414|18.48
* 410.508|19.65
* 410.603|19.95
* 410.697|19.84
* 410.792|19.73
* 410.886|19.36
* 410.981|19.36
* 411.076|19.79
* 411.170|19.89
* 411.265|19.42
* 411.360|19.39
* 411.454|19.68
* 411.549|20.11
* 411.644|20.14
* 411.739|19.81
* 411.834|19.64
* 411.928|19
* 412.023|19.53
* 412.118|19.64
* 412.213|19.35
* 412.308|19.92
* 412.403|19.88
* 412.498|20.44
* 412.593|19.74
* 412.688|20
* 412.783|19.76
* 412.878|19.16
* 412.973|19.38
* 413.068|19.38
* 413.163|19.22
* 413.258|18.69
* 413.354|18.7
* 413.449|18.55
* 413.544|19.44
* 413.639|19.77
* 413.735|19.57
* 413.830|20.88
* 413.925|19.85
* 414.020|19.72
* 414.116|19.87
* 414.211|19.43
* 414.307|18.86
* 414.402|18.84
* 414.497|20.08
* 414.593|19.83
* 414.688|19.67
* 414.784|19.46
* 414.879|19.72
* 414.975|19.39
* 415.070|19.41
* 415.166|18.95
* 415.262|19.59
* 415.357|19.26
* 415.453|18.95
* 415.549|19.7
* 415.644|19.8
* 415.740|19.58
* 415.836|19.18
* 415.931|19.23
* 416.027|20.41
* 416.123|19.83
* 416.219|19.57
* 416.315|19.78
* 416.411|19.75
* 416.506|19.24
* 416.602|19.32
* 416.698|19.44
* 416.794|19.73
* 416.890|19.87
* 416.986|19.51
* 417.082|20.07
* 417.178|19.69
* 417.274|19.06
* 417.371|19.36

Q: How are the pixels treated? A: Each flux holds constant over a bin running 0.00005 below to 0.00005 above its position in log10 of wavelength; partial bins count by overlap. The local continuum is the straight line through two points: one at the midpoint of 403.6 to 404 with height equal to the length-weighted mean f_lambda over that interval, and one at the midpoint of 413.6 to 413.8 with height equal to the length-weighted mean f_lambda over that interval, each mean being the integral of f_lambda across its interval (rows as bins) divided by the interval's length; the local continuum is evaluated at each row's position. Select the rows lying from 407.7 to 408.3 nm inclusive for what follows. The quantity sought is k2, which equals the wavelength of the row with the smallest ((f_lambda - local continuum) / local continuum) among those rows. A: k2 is 407.776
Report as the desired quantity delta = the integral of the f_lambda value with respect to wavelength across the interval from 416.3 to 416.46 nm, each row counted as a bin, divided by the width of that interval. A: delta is 19.8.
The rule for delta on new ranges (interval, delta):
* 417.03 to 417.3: 19.7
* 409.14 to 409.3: 19.3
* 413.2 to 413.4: 18.7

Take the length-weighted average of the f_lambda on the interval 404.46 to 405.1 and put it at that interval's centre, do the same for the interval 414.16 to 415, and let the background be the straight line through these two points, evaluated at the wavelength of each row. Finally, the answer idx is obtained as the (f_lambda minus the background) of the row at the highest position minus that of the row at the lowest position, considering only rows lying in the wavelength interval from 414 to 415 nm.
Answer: -0.4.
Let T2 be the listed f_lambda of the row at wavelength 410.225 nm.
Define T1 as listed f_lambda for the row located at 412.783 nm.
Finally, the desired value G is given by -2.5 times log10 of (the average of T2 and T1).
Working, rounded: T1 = 19.76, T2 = 12.1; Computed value -3.01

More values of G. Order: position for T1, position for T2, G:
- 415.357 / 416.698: -3.22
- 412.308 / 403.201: -3.20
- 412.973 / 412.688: -3.24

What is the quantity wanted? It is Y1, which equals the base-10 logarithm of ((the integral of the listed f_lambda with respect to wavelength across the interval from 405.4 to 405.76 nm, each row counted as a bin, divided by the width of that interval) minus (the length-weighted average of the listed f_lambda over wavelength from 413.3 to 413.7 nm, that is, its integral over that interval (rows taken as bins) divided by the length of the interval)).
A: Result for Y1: -0.95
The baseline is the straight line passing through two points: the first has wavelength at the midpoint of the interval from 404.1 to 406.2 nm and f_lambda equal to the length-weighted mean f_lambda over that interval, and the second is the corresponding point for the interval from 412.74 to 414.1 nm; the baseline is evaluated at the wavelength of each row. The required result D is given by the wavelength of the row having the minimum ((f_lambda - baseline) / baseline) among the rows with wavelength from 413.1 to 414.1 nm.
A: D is 413.449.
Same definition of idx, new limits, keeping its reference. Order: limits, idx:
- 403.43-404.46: 0.6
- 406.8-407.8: -0.7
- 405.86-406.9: -0.1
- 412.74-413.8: -0.3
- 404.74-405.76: -0.2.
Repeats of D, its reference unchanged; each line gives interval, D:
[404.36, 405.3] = 404.596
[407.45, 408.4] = 407.776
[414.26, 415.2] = 414.402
